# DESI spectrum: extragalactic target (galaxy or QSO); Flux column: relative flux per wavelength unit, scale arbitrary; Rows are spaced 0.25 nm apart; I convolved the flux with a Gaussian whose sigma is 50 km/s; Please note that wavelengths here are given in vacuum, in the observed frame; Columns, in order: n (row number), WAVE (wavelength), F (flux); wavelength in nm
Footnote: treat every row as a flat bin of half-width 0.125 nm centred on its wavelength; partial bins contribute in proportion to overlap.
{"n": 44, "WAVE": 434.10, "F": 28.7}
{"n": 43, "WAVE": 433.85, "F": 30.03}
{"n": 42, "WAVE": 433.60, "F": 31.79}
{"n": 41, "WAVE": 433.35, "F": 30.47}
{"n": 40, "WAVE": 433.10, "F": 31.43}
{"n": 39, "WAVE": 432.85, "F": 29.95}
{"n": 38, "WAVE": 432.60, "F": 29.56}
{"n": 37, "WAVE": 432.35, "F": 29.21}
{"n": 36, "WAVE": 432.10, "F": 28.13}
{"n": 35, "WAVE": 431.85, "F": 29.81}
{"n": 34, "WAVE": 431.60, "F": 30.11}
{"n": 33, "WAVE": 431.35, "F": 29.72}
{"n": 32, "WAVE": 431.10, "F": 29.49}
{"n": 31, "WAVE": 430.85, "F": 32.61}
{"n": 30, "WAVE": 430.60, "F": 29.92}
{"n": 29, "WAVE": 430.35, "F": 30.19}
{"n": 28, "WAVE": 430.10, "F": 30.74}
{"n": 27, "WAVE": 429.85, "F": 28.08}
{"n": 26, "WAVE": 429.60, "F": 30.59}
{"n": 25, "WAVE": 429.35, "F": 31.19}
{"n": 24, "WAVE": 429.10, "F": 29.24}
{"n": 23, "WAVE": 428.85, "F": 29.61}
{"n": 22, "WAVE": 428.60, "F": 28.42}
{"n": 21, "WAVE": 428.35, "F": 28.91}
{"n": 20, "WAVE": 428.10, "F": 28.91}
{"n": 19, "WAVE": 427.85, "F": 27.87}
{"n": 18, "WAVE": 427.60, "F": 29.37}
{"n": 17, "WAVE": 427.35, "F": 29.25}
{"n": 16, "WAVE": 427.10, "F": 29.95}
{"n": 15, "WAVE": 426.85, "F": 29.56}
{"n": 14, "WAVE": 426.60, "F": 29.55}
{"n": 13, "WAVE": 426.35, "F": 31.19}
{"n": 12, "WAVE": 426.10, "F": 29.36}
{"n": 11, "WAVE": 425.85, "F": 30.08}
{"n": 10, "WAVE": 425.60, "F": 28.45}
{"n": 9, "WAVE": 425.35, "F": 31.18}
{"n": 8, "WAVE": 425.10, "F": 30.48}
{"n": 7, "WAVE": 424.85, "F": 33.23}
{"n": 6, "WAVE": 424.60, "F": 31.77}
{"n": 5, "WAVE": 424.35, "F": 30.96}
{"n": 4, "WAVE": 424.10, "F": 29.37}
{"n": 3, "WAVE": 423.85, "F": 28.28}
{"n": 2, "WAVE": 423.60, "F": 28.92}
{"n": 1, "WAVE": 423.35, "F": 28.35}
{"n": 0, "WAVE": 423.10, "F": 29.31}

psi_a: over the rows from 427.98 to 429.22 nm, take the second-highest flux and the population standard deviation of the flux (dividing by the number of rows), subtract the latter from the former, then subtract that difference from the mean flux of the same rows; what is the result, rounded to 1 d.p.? 0.2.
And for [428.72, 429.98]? 0.2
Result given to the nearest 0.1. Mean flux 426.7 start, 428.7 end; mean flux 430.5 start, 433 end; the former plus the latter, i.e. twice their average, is 58.9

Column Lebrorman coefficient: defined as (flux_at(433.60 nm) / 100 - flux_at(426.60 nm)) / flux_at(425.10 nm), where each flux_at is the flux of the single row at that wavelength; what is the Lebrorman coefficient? -0.96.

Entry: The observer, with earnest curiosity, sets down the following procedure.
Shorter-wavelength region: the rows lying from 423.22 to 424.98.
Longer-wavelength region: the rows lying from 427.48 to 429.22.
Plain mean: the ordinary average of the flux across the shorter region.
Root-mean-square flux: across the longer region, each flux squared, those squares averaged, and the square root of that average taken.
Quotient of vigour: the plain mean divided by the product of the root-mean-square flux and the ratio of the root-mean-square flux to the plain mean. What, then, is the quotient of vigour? 1.09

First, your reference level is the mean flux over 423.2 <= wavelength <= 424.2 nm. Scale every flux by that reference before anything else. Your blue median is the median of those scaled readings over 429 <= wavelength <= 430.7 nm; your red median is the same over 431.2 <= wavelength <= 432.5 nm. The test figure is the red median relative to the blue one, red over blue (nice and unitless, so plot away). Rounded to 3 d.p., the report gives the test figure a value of 0.984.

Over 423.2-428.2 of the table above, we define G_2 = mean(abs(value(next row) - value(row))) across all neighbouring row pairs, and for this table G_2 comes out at 1.15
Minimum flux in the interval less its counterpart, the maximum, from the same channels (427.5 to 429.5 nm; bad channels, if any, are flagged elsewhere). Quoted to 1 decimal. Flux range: -3.3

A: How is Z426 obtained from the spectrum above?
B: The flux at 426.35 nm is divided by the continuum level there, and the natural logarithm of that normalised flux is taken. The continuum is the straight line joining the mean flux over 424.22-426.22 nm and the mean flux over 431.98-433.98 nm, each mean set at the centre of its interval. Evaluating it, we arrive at 0.019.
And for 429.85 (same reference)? -0.077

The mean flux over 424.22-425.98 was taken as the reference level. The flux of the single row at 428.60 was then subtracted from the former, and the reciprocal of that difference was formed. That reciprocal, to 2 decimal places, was 0.41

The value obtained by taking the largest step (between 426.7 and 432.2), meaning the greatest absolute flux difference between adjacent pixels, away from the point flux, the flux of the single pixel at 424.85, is 30.1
